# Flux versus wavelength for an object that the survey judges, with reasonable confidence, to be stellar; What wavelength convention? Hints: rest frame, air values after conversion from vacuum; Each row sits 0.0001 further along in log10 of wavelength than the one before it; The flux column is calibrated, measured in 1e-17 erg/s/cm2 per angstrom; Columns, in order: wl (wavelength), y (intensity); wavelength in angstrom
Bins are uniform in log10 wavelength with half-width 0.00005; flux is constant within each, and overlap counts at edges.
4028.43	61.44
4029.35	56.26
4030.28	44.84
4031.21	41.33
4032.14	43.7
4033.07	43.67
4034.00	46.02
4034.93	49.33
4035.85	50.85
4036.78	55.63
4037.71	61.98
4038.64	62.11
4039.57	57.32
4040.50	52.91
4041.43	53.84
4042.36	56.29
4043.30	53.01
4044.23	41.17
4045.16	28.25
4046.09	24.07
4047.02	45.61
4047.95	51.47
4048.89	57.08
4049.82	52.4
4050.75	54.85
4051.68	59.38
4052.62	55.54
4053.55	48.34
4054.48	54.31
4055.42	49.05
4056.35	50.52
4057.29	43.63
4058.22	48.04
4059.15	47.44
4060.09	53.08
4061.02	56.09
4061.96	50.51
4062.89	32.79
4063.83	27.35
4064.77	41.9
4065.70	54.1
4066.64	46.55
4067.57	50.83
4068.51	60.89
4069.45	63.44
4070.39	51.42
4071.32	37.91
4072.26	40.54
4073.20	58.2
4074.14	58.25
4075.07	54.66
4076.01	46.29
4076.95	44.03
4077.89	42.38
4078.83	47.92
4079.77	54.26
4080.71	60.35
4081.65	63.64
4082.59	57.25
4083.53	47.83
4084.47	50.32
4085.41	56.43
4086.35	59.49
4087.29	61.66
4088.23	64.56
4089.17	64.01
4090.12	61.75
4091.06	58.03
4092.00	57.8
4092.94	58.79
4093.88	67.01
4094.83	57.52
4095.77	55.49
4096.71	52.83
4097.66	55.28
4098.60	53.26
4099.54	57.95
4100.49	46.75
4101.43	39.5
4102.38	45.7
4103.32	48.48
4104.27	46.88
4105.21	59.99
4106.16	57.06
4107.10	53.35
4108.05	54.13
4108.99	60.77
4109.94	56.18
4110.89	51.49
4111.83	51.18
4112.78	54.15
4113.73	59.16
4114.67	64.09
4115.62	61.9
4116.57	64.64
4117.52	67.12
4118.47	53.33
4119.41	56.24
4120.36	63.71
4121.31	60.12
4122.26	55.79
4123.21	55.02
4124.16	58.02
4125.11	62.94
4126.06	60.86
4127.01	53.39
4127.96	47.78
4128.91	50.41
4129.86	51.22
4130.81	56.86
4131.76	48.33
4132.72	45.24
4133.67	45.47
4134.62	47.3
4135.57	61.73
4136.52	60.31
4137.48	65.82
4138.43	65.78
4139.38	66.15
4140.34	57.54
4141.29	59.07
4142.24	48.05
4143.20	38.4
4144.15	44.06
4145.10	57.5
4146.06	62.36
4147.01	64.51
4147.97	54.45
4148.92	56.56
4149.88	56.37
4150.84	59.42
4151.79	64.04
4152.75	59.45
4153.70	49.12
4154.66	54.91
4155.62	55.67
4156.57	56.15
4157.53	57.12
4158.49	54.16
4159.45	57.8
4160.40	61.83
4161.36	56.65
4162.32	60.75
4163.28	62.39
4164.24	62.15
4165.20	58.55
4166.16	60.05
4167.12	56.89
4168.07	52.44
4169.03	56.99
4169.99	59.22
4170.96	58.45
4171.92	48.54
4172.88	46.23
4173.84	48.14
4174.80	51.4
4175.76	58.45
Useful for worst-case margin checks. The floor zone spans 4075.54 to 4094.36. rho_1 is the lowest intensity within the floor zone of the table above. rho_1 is 42.38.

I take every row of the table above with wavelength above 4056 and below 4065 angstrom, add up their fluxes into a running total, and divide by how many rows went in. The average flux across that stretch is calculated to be 45.1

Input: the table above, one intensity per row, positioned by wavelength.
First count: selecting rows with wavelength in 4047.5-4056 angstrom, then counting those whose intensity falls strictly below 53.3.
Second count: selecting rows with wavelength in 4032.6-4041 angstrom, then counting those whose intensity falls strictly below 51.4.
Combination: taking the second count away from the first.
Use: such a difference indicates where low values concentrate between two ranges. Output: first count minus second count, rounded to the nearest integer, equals 0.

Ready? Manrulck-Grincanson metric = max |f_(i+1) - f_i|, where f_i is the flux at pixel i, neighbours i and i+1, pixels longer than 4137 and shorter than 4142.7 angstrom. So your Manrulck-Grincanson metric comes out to 11.0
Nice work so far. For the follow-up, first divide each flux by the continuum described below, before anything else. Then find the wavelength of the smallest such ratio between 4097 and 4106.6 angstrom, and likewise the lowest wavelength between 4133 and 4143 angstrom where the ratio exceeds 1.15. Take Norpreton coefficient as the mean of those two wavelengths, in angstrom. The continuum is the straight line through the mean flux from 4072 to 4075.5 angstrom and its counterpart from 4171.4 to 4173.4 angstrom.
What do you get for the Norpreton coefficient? 4118.5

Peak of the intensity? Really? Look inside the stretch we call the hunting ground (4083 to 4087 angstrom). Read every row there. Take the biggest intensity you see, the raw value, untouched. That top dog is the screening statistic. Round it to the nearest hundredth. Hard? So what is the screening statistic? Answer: 59.49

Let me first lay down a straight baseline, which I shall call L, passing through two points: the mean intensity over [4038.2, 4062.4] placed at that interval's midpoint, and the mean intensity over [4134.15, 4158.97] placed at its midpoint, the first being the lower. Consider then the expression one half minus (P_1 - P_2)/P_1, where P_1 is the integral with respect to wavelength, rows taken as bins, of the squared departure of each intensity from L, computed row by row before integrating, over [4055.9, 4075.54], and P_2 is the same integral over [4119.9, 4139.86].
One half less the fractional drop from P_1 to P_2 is 0.08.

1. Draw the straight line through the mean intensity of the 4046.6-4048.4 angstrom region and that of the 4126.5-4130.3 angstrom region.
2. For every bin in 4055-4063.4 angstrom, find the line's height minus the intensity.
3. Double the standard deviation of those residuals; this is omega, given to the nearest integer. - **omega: 13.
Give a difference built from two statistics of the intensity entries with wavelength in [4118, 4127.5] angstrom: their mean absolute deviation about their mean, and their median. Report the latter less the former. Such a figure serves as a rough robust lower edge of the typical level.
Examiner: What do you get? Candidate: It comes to 54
